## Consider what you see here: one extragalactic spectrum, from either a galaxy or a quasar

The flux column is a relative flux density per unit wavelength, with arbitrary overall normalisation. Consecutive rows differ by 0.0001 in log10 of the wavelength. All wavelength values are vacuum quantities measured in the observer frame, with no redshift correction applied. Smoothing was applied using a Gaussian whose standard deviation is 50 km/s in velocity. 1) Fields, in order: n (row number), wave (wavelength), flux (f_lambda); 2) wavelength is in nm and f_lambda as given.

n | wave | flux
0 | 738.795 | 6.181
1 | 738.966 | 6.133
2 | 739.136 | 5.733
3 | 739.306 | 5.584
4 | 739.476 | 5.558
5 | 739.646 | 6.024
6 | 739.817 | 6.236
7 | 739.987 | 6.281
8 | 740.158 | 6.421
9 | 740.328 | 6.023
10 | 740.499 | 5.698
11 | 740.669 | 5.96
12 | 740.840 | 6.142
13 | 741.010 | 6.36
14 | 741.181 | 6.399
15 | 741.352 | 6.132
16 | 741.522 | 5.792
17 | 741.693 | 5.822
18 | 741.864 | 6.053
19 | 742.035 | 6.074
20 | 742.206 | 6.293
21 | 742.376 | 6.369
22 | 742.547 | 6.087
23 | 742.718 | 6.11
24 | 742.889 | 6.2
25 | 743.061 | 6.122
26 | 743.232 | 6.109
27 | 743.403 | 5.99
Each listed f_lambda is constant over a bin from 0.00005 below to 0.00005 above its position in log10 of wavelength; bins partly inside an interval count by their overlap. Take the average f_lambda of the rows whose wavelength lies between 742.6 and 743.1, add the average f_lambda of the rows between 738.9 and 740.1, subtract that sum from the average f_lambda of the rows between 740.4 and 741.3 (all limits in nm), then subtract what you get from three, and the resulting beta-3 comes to 8.97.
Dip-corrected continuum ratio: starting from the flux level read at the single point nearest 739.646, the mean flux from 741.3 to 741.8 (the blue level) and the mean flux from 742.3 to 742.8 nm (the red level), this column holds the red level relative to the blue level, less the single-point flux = -4.98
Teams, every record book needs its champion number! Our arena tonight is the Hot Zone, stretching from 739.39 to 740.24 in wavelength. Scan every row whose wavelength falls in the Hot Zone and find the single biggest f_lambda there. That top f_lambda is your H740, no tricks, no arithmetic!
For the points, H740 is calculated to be 6.421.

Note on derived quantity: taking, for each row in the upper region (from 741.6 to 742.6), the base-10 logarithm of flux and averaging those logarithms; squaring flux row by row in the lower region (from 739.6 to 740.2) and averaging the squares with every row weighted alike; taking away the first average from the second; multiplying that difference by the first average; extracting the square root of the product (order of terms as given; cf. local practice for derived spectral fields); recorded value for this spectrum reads 5.48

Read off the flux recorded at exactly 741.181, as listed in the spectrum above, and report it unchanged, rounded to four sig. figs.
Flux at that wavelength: 6.399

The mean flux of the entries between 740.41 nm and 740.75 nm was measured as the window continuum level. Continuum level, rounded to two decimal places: 5.83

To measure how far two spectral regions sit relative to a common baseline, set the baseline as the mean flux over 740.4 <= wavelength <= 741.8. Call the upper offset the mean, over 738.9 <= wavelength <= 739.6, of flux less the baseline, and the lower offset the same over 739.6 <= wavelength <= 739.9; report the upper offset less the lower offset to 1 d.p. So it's -0.4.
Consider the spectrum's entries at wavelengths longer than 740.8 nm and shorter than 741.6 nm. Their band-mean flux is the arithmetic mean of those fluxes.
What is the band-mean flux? 6.17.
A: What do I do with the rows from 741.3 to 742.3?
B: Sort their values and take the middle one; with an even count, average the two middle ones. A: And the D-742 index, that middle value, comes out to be 6.06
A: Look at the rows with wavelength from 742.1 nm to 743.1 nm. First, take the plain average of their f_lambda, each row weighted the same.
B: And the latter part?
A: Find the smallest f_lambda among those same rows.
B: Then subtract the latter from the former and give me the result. 0.11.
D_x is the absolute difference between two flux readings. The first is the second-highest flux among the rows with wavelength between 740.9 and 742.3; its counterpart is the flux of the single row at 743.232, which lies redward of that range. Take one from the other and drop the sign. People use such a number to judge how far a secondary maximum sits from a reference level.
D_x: 0.251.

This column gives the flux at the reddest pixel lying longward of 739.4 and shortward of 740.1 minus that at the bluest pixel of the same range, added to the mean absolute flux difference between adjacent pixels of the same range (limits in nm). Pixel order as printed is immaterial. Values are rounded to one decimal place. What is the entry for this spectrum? 1.0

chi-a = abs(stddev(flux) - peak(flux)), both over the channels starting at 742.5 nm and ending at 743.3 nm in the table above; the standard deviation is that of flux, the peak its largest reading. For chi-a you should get 6.16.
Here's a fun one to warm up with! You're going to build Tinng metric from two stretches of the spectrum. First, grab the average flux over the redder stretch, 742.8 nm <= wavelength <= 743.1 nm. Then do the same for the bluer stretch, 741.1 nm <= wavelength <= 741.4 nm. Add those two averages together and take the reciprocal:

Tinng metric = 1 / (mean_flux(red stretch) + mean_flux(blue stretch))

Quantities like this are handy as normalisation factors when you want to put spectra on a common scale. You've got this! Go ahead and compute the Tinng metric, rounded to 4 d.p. 0.0805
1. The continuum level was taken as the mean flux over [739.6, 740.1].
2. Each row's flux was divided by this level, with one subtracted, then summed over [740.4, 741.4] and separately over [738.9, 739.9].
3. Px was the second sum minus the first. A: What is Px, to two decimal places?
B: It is -0.23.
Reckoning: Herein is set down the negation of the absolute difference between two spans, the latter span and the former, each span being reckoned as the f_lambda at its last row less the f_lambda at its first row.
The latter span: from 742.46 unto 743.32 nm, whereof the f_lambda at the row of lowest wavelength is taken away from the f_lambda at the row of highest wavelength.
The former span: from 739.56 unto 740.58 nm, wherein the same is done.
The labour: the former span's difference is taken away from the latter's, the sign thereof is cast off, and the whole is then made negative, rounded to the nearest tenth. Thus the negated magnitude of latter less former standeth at -0.3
